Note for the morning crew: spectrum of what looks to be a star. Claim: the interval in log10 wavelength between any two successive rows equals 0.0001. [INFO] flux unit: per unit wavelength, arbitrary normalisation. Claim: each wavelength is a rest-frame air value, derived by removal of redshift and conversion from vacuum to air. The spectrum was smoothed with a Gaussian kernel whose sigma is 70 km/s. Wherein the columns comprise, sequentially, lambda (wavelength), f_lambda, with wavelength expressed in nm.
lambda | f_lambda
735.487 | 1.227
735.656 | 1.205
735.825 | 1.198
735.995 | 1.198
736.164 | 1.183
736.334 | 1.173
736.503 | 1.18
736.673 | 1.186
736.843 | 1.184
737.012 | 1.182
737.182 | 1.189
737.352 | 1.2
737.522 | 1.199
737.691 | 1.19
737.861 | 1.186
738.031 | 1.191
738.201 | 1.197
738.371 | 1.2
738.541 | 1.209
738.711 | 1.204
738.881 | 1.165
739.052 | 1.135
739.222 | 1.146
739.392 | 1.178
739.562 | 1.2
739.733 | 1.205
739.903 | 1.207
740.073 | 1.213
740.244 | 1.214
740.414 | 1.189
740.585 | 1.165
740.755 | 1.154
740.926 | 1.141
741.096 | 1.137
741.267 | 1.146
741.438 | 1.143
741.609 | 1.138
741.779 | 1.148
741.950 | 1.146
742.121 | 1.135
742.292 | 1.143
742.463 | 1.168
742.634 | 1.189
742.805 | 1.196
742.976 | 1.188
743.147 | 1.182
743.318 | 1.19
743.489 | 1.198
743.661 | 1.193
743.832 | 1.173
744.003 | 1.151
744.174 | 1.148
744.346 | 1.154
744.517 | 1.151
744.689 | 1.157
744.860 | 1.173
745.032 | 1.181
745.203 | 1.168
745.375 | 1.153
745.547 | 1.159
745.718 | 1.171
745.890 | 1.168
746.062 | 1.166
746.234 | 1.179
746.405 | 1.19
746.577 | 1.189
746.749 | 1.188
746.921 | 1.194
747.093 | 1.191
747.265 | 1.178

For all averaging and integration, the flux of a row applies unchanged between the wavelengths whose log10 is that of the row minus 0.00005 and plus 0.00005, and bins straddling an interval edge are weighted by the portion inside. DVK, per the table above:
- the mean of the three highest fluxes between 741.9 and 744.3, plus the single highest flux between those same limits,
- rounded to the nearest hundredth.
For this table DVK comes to 2.39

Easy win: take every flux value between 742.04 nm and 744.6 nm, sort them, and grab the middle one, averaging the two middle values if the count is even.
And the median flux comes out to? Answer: 1.17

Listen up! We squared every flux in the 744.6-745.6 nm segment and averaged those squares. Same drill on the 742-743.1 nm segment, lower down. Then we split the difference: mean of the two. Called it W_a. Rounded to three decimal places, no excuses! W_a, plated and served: 1.363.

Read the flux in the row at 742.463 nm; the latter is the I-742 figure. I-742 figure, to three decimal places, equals 1.168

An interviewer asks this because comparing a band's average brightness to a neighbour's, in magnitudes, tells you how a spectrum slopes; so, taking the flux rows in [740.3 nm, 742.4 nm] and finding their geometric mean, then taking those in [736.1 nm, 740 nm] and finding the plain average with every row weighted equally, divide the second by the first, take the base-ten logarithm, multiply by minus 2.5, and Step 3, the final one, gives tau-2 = -0.035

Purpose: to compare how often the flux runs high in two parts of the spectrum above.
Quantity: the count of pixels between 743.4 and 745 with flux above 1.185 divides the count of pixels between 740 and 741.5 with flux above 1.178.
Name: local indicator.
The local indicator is 1.5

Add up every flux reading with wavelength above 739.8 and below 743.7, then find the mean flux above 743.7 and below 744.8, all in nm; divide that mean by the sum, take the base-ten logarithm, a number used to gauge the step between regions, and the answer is -1.4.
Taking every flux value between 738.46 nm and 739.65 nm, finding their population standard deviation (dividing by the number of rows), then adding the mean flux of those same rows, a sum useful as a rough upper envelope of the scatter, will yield 1.20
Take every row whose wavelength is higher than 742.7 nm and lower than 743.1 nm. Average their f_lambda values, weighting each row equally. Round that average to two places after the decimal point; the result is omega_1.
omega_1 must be 1.19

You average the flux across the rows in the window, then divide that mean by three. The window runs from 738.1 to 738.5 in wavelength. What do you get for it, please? 0.400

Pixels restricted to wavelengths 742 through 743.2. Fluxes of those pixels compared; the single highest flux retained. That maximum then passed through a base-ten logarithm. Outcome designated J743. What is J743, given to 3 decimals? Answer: 0.078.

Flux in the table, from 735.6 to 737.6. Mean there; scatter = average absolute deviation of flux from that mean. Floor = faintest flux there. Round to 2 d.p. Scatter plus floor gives 1.18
